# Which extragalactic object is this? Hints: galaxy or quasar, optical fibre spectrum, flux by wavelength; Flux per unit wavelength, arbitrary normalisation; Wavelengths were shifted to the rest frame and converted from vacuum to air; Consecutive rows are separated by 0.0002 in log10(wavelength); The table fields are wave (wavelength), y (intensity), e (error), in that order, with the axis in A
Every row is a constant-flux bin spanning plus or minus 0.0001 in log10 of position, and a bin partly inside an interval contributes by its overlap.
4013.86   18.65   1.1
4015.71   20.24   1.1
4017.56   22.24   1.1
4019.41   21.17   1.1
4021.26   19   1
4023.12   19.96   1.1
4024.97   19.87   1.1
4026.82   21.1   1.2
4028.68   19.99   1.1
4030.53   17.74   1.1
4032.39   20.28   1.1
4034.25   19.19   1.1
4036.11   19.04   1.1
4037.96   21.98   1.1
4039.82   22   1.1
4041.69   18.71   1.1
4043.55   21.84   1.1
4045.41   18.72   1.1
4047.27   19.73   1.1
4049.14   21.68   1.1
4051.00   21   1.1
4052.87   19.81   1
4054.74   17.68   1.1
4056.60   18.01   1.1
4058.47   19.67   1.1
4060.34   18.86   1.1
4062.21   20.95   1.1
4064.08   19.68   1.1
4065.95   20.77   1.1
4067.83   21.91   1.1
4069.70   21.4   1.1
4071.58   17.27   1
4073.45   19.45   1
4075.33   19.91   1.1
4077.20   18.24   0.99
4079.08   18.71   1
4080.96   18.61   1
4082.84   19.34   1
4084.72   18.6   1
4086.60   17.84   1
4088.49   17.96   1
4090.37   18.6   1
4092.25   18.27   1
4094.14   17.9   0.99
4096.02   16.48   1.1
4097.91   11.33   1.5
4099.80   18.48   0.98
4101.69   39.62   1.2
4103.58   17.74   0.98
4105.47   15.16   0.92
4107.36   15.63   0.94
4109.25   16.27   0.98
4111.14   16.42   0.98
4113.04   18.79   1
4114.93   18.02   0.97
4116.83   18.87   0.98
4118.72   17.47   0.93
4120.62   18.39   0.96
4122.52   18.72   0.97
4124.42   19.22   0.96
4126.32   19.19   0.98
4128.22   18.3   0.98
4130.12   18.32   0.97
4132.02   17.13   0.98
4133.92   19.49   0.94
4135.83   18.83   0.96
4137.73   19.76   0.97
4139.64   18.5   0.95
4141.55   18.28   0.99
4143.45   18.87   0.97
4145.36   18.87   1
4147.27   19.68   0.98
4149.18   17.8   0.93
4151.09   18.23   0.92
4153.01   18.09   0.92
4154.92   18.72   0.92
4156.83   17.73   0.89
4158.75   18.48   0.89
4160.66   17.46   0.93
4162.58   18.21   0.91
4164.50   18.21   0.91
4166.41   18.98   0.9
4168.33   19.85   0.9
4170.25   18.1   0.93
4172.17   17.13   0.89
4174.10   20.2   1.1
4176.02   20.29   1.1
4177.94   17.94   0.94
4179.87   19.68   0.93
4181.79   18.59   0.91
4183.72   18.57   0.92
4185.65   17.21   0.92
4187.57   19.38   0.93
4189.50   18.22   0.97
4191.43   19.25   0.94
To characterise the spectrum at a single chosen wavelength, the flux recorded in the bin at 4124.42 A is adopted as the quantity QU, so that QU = 19.22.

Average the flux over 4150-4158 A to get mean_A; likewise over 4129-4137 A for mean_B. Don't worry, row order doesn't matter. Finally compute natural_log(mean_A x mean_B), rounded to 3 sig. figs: 5.82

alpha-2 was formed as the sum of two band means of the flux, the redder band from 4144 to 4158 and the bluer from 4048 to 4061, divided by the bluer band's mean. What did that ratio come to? 1.94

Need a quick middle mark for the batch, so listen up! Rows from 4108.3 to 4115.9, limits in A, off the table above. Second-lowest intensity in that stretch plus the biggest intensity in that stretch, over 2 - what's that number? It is 17.6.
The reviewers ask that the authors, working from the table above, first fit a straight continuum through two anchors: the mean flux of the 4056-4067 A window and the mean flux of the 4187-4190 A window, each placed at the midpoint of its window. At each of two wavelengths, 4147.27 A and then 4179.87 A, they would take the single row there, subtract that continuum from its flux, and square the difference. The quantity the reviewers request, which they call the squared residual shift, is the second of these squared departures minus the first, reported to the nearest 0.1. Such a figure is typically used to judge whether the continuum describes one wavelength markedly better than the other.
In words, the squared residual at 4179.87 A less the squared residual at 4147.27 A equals 0.3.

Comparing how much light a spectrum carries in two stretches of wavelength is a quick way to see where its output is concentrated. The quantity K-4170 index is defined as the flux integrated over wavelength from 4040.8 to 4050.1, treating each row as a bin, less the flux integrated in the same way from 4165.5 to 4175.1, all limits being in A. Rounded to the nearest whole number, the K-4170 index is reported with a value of 7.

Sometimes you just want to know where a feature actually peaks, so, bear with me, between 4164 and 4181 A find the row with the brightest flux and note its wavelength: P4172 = 4176.02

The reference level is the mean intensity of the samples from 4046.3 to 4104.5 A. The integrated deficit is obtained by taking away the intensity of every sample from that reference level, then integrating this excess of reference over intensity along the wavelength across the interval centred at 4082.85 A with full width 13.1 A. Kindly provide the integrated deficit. 14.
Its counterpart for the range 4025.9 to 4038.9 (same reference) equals -5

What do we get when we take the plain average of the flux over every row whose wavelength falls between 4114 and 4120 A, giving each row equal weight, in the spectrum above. 18.1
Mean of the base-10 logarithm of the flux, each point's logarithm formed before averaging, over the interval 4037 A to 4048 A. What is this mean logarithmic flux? 1.31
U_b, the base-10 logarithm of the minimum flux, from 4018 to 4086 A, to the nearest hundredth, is 1.24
